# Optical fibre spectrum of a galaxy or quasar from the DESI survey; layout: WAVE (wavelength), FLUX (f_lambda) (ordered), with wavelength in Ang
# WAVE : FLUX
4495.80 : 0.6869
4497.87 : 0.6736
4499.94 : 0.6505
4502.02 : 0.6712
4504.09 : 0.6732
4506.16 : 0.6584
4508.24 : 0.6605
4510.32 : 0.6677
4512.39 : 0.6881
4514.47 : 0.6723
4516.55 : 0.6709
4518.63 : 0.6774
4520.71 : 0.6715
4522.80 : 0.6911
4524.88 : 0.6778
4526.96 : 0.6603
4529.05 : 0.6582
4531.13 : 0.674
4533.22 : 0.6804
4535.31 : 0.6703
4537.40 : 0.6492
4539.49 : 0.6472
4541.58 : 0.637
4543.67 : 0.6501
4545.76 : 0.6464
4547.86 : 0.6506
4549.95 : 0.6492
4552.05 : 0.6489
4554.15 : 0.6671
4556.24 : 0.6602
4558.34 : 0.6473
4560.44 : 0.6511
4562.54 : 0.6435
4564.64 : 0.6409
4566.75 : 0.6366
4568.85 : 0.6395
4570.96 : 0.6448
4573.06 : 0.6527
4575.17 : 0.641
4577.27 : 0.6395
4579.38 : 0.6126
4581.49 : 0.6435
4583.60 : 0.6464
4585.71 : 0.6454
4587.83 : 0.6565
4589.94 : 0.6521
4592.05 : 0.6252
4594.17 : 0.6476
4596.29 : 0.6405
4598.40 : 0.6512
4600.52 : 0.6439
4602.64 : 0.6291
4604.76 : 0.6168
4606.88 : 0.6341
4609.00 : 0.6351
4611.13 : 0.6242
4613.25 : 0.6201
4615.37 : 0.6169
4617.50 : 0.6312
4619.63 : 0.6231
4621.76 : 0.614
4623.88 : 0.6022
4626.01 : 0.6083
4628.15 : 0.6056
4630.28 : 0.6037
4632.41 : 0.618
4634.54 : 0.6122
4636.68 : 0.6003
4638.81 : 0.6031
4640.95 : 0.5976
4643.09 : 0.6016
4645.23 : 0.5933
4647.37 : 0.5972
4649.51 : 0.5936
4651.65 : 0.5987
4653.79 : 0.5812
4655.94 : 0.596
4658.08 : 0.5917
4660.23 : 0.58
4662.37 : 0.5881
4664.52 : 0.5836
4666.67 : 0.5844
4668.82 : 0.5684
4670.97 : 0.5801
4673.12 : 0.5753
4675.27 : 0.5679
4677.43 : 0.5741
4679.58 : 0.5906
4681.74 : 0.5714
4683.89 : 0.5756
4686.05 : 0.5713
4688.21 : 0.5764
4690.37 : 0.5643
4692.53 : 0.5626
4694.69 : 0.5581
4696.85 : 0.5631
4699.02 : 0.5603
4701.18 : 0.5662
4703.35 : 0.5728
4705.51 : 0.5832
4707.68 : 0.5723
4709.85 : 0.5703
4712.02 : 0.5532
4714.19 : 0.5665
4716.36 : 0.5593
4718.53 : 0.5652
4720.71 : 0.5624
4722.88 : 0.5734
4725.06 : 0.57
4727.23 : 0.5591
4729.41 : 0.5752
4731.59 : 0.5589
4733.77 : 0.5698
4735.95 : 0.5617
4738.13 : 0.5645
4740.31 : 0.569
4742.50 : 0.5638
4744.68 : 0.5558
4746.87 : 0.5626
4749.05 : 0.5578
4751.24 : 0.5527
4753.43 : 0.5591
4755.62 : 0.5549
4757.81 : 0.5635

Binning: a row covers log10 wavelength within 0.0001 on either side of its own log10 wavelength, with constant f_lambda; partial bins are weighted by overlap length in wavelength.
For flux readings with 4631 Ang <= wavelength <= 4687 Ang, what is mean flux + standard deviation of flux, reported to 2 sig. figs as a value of 0.60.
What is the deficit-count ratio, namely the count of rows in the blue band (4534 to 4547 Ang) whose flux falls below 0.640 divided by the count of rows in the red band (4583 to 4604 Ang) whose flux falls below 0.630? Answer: 0.50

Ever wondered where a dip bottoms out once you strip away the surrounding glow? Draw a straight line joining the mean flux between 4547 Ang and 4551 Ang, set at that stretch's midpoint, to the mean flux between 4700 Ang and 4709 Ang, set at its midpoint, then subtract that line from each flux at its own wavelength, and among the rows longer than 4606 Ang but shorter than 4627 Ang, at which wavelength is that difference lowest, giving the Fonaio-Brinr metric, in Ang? 4623.88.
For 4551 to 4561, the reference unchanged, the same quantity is 4552.05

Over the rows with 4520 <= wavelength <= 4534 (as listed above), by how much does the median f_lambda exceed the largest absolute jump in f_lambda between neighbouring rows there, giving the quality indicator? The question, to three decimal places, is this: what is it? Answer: 0.654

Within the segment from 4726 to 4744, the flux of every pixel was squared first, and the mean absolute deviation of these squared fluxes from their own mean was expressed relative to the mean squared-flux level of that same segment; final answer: 0.0162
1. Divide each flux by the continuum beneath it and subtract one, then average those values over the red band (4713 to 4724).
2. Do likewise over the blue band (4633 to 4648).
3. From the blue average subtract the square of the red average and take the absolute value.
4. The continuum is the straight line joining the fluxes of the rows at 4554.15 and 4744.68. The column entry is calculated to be 0.025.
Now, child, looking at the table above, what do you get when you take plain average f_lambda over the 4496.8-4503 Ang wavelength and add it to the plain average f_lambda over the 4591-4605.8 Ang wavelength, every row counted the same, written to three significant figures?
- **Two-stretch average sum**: 1.30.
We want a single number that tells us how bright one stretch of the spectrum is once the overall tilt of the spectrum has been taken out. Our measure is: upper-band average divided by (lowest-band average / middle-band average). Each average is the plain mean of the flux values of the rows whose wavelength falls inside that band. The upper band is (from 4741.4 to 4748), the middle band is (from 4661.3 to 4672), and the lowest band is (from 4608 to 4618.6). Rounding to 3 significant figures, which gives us 0.521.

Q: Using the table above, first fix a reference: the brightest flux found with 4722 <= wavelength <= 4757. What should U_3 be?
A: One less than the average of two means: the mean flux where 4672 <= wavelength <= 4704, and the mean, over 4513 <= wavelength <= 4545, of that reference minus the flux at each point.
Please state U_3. -0.76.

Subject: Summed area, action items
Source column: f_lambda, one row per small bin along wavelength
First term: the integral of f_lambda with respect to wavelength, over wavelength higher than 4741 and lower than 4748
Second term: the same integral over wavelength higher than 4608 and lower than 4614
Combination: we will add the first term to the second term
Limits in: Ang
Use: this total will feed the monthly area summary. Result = 7.7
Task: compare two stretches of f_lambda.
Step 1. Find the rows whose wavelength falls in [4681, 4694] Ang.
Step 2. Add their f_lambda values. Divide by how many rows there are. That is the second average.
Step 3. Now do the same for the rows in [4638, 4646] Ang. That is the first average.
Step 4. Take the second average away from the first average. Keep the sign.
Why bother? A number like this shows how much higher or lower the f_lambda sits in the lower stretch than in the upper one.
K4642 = 0.03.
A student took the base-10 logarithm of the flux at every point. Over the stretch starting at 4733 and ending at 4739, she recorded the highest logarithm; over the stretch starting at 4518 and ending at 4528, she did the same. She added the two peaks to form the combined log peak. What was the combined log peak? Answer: -0.40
